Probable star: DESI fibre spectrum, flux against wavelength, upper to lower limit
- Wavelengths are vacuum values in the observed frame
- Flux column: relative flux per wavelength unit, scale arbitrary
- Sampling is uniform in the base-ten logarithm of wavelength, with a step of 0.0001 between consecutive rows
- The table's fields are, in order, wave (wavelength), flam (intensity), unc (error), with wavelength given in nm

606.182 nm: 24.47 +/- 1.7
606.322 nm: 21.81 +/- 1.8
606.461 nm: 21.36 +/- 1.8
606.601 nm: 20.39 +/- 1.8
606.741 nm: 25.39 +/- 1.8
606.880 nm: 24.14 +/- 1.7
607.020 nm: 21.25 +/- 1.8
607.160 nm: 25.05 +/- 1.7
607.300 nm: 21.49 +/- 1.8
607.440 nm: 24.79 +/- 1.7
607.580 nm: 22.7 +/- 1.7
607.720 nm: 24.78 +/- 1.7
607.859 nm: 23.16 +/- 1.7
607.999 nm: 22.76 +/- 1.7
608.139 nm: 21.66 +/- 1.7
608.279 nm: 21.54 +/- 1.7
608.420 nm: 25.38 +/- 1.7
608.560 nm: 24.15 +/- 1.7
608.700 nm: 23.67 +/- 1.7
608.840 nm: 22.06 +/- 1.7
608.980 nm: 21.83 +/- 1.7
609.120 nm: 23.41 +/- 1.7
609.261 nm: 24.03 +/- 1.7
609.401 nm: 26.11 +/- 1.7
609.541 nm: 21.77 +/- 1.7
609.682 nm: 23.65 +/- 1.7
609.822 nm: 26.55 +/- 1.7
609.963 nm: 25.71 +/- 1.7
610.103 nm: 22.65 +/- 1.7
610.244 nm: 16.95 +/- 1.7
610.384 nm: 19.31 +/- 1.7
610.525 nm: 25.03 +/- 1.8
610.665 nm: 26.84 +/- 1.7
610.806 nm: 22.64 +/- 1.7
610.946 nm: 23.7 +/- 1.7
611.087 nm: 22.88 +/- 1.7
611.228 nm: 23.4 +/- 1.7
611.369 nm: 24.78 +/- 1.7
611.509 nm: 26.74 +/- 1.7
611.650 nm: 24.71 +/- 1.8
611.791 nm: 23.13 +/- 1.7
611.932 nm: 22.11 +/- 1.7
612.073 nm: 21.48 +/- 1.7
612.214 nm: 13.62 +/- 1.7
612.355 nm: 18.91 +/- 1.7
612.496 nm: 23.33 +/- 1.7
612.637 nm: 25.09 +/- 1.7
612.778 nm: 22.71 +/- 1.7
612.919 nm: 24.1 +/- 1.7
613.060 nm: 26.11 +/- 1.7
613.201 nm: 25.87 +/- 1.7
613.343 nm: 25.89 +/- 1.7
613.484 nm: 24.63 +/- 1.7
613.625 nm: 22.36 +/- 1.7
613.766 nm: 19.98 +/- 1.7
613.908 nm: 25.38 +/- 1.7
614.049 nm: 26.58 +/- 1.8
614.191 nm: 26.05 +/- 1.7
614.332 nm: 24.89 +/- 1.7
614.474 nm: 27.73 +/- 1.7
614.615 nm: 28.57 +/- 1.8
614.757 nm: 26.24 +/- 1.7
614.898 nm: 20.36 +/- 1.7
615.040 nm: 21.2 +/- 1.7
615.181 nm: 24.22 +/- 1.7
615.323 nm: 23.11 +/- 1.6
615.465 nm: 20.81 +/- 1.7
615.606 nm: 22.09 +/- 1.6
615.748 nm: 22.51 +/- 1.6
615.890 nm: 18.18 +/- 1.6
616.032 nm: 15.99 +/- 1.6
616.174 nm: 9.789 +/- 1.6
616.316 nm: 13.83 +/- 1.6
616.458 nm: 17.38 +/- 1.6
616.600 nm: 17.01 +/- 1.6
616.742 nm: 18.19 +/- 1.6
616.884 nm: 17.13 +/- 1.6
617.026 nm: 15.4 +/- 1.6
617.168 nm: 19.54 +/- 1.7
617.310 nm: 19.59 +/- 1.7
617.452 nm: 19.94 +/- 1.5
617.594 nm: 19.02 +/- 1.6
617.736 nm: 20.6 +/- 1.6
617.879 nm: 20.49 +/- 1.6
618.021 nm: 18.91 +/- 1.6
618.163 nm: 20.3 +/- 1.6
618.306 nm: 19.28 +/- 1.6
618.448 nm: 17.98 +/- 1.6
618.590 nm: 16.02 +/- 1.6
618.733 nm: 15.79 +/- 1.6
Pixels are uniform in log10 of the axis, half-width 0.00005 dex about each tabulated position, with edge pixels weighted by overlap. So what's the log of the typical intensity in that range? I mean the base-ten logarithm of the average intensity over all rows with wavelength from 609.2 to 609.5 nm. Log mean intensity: 1.40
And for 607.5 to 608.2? 1.36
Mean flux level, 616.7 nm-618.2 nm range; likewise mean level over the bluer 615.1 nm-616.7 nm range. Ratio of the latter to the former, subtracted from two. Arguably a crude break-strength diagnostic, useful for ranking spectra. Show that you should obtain 1.02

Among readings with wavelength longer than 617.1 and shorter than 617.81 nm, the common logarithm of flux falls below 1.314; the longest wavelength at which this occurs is 617.736 nm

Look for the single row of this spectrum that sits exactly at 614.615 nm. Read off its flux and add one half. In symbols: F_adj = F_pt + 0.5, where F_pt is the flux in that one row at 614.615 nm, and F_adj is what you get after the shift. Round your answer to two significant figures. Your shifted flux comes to 29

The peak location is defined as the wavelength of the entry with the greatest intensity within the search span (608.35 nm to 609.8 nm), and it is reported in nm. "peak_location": 609.401 nm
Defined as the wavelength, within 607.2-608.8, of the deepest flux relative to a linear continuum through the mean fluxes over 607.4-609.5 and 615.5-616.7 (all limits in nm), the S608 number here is 607.300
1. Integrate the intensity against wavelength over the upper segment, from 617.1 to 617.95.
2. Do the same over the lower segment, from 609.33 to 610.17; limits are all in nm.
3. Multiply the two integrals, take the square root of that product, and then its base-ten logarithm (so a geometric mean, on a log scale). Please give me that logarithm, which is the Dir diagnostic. 1.27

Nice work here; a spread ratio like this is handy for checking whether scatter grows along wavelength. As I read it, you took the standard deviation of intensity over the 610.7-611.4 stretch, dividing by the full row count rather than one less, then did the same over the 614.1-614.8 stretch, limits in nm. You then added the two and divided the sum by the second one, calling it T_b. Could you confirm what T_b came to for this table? 1.58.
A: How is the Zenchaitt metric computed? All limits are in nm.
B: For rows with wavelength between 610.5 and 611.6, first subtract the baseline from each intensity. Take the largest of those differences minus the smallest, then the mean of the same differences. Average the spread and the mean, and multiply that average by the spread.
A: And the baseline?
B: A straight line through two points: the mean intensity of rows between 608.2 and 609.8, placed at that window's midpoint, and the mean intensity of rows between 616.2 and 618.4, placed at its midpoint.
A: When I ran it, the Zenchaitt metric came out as 15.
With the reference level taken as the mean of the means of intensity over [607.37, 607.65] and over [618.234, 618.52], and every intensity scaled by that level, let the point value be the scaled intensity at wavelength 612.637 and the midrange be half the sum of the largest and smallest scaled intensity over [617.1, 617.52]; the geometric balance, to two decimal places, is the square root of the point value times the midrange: 1.05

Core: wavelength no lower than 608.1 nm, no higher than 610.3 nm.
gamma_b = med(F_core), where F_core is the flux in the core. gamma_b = 23.5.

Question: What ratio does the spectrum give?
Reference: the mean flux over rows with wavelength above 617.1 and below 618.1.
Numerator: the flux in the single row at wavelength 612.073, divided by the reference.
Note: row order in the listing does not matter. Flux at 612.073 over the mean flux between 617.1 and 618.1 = 1.09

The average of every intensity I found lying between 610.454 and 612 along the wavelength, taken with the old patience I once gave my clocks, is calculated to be 24.2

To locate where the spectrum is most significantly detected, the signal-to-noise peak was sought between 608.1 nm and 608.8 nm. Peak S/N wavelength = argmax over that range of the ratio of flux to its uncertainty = 608.420 nm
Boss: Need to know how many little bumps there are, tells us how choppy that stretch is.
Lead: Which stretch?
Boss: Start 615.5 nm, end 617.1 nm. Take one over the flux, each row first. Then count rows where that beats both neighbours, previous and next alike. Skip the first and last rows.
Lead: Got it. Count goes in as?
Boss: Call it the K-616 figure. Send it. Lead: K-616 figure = 2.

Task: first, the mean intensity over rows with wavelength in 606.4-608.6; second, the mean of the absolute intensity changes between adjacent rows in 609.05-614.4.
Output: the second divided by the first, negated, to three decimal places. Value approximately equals -0.101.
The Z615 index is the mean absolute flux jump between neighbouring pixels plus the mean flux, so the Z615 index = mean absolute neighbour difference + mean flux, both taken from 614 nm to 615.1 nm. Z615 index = 27.3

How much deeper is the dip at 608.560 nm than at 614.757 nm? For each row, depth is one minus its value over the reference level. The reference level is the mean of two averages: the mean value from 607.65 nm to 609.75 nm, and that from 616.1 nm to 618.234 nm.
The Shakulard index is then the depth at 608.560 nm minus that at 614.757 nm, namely 0.1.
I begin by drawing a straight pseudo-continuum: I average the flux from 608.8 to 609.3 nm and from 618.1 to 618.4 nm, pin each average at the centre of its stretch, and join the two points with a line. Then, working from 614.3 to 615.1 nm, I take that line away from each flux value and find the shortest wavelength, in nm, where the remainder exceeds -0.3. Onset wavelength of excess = 614.332 nm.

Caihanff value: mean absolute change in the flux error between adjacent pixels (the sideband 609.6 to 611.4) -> 0.017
